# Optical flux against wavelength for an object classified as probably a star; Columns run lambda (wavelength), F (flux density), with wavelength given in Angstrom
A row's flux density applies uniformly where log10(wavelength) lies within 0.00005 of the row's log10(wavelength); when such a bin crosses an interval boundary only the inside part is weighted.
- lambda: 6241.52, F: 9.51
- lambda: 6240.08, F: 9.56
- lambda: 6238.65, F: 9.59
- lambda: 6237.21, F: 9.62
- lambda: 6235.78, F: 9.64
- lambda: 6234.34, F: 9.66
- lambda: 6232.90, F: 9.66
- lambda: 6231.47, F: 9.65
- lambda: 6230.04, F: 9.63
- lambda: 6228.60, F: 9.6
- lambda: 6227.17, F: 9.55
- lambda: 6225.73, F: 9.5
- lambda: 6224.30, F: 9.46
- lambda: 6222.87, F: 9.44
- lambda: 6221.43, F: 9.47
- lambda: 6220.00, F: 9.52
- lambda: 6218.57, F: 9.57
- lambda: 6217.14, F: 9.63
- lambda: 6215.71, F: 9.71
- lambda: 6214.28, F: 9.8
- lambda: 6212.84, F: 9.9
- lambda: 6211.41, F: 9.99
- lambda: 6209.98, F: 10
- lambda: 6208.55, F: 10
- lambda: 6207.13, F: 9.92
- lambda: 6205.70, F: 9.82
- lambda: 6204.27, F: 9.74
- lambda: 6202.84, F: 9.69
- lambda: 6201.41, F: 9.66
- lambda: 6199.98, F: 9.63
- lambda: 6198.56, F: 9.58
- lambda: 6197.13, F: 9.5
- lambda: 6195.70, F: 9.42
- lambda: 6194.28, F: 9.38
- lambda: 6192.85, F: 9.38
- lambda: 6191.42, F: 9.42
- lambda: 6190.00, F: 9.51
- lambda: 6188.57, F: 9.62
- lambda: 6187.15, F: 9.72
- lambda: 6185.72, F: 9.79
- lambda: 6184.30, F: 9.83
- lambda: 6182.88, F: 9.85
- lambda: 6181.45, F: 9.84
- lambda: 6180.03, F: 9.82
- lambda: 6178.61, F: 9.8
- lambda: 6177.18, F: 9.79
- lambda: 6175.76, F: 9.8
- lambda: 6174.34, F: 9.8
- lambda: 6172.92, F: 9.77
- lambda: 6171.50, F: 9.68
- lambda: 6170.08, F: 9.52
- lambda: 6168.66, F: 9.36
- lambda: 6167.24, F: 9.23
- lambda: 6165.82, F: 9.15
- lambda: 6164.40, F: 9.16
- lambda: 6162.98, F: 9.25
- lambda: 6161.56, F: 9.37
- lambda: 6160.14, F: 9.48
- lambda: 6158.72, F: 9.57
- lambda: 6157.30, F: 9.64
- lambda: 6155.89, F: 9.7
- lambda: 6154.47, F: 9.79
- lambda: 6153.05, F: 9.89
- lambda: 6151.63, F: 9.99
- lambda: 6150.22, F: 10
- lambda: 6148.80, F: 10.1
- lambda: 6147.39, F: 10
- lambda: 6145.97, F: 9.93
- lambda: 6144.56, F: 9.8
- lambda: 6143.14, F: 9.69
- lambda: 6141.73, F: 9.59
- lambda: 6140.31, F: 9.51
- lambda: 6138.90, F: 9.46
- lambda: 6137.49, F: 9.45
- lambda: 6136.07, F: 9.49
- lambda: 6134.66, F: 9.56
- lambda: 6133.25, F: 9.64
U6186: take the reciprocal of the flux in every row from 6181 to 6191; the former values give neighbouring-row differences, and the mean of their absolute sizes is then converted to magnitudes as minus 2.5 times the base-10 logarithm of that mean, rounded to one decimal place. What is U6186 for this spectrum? 8.0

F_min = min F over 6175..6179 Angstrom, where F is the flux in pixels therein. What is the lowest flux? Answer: 9.79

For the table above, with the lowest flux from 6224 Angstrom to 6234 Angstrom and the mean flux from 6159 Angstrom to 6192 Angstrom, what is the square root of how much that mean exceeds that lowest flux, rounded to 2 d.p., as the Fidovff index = 0.36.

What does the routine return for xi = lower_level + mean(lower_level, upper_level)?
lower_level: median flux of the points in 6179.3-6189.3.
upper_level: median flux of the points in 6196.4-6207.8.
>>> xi 19.6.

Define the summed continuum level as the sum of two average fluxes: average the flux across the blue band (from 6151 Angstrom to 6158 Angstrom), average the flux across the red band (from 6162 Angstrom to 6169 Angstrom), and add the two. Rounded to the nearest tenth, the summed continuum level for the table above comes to 19.0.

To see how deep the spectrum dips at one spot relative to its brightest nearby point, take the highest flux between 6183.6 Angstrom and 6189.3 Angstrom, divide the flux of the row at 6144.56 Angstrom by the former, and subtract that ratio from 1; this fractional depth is 0.003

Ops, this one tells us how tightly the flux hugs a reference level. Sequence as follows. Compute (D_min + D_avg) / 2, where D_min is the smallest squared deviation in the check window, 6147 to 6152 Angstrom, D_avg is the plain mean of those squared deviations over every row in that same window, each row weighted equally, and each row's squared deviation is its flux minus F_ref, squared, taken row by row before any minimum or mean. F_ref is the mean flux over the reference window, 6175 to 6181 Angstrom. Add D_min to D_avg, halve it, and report 0.04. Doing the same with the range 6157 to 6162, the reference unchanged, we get 0.06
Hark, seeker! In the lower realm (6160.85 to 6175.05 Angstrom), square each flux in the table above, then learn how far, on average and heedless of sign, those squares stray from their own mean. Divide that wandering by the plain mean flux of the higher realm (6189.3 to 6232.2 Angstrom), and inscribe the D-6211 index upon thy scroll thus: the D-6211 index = 0.415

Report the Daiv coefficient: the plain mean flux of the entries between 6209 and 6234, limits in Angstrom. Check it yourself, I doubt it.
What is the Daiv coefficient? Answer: 9.65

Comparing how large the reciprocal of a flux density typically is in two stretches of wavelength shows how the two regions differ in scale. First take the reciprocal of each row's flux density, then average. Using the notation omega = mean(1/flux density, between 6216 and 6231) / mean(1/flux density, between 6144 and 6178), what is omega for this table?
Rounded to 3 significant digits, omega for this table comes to 1.01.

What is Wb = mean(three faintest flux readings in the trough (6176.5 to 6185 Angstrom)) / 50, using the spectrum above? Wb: 0.196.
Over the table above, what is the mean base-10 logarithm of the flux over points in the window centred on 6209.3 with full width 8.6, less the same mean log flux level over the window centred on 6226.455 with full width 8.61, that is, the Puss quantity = 0.018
